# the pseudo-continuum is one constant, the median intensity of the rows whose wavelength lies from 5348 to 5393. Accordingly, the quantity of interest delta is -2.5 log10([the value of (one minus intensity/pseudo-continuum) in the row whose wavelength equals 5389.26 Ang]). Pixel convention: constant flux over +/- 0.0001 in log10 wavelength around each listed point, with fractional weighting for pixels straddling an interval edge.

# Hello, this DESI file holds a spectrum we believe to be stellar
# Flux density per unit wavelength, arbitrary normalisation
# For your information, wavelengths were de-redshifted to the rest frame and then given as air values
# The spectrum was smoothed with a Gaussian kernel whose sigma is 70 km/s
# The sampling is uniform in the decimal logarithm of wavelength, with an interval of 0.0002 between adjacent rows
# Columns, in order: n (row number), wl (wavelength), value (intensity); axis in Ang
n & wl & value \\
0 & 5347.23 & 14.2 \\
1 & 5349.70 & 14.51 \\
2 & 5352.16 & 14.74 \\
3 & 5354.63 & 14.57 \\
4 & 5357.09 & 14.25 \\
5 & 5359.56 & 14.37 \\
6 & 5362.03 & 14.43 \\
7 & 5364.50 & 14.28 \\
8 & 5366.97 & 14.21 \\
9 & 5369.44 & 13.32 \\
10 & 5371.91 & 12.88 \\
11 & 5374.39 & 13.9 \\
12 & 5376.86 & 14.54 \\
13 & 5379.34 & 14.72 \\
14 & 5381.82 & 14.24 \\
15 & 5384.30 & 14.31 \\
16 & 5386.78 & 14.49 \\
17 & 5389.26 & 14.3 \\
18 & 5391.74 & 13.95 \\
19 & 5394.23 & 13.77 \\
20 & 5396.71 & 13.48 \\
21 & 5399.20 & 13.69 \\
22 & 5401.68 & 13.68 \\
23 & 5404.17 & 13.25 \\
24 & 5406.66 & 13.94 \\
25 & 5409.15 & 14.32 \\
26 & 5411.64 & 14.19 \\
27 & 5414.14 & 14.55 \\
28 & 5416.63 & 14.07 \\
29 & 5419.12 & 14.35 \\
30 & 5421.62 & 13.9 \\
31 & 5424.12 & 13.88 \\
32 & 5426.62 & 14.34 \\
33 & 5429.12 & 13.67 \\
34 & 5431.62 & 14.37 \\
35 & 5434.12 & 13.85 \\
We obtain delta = 8.6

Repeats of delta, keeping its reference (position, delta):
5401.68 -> 3.4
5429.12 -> 3.4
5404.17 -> 2.8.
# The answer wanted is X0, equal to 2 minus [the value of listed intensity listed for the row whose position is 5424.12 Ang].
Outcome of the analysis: -11.9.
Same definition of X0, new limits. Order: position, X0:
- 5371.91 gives -10.9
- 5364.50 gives -12.3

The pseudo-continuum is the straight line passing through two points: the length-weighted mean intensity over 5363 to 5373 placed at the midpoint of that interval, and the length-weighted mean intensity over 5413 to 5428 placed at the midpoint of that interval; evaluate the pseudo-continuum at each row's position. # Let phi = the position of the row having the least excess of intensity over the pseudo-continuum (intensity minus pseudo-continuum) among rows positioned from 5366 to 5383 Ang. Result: 5371.91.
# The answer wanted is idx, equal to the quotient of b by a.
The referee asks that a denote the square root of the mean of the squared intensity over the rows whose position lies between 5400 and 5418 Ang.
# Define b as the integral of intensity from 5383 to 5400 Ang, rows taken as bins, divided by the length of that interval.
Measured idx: 1.00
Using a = 14.01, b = 14.0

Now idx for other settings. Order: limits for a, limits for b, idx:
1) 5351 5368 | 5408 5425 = 0.98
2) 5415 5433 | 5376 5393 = 1.02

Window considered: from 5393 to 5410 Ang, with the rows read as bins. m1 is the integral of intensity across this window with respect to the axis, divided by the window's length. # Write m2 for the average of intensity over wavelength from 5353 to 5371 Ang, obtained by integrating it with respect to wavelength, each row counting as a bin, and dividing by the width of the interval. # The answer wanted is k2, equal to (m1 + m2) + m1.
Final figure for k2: 41.6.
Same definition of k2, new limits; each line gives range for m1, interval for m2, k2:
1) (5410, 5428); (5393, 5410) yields 42.1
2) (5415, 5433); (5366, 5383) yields 42.2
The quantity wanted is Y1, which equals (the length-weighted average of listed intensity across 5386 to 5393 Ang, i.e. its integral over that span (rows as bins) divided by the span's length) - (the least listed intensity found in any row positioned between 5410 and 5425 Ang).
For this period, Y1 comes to 0.34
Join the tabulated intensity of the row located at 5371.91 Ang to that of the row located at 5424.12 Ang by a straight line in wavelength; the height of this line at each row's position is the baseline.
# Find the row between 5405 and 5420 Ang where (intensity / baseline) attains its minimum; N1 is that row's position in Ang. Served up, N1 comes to 5416.63 Ang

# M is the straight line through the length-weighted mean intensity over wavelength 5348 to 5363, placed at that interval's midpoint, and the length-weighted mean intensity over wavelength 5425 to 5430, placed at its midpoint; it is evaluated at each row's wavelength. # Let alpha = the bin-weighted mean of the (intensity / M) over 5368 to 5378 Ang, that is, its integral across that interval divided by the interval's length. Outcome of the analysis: 0.95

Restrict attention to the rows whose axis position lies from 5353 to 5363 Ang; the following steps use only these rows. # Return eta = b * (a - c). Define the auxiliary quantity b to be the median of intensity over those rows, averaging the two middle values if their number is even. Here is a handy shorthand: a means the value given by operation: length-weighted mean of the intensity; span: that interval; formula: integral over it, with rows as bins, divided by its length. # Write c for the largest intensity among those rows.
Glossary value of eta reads -2.24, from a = 14.4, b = 14.4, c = 14.57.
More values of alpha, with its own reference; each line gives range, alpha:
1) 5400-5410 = 0.97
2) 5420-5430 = 1.00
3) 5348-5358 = 1.00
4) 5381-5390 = 1.00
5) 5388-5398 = 0.97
